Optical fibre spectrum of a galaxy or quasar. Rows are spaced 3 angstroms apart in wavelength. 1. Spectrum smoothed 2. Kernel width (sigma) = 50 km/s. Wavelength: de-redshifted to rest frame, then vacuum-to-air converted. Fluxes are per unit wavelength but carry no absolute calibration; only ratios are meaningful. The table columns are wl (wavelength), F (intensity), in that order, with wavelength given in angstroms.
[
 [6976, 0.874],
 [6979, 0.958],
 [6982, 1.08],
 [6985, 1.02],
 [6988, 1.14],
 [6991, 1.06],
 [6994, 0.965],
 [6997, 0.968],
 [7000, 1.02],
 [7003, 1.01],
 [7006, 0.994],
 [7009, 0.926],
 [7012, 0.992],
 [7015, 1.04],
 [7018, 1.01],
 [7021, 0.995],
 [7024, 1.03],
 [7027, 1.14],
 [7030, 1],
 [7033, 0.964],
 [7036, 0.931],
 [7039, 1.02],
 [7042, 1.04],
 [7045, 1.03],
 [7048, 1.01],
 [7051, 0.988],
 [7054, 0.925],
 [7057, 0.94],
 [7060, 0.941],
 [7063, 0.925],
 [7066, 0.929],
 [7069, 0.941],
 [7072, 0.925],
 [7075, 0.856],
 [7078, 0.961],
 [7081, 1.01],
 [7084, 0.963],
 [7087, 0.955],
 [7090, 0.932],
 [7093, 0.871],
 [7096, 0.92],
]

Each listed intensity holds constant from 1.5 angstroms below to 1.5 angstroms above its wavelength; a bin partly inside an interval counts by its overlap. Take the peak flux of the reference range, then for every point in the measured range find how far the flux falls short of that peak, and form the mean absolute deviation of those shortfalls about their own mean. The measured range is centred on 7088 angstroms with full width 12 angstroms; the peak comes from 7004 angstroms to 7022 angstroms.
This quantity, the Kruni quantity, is 0.030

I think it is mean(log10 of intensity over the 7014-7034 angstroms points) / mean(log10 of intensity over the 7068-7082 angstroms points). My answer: -0.4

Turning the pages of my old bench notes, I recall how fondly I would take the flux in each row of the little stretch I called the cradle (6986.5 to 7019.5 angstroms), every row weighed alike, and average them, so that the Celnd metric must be 1.01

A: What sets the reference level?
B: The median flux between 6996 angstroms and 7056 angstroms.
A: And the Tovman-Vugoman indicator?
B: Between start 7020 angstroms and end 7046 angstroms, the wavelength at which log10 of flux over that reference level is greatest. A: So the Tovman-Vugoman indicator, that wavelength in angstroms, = 7027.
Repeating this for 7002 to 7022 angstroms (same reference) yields 7015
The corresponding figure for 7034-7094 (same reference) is 7042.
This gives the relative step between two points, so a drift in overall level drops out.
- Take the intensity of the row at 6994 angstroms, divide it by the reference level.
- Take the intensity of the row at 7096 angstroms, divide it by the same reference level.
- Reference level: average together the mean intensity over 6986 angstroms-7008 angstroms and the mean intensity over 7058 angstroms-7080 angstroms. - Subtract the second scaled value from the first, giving 0.05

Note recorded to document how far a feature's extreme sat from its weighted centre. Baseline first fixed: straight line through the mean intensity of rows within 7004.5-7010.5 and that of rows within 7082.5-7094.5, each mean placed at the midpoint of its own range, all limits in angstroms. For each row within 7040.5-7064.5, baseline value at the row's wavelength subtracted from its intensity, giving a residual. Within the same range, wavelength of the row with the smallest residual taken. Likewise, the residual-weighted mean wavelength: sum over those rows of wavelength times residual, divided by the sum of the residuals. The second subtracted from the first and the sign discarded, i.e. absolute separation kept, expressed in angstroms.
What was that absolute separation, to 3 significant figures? 10.0 angstroms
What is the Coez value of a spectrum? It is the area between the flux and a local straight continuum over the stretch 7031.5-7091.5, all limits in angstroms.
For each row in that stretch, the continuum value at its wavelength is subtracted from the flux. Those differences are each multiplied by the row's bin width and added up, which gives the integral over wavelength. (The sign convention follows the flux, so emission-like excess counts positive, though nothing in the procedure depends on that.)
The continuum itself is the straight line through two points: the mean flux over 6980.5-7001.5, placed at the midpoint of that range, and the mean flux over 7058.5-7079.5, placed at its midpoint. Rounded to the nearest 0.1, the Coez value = 1.4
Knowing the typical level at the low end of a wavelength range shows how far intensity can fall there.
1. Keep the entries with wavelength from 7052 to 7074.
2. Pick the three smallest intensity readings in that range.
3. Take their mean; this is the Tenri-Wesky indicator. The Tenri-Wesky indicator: 0.925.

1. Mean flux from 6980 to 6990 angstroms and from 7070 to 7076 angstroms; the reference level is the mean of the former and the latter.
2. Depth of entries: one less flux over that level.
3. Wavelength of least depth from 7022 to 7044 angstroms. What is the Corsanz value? 7027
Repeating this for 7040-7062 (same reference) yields 7042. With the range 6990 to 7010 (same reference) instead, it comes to 6991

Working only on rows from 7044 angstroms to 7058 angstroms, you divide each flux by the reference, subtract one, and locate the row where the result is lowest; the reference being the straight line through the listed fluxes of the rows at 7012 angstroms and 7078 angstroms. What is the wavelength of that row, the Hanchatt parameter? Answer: 7054 angstroms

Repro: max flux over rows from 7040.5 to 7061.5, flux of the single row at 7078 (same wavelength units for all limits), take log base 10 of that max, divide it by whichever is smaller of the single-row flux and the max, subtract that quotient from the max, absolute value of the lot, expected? 1.02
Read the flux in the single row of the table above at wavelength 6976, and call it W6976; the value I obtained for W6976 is 0.874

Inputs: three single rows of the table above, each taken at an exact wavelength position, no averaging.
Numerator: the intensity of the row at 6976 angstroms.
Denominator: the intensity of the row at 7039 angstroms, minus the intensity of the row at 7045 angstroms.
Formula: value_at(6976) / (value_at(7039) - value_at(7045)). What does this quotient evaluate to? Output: -87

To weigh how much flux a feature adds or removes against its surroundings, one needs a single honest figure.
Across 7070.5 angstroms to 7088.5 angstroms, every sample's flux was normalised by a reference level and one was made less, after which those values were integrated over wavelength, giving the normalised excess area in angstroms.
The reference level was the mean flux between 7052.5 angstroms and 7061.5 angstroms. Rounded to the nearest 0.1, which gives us 0.2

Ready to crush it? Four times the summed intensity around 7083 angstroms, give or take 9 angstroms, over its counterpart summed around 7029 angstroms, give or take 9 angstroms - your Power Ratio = 3.75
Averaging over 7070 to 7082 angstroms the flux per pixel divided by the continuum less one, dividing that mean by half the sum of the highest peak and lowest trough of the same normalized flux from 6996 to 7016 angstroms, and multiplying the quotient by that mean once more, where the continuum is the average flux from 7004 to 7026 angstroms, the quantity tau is -0.24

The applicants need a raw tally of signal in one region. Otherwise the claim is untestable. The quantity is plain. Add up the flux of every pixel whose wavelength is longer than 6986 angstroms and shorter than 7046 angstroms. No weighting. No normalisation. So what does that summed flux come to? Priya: 20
